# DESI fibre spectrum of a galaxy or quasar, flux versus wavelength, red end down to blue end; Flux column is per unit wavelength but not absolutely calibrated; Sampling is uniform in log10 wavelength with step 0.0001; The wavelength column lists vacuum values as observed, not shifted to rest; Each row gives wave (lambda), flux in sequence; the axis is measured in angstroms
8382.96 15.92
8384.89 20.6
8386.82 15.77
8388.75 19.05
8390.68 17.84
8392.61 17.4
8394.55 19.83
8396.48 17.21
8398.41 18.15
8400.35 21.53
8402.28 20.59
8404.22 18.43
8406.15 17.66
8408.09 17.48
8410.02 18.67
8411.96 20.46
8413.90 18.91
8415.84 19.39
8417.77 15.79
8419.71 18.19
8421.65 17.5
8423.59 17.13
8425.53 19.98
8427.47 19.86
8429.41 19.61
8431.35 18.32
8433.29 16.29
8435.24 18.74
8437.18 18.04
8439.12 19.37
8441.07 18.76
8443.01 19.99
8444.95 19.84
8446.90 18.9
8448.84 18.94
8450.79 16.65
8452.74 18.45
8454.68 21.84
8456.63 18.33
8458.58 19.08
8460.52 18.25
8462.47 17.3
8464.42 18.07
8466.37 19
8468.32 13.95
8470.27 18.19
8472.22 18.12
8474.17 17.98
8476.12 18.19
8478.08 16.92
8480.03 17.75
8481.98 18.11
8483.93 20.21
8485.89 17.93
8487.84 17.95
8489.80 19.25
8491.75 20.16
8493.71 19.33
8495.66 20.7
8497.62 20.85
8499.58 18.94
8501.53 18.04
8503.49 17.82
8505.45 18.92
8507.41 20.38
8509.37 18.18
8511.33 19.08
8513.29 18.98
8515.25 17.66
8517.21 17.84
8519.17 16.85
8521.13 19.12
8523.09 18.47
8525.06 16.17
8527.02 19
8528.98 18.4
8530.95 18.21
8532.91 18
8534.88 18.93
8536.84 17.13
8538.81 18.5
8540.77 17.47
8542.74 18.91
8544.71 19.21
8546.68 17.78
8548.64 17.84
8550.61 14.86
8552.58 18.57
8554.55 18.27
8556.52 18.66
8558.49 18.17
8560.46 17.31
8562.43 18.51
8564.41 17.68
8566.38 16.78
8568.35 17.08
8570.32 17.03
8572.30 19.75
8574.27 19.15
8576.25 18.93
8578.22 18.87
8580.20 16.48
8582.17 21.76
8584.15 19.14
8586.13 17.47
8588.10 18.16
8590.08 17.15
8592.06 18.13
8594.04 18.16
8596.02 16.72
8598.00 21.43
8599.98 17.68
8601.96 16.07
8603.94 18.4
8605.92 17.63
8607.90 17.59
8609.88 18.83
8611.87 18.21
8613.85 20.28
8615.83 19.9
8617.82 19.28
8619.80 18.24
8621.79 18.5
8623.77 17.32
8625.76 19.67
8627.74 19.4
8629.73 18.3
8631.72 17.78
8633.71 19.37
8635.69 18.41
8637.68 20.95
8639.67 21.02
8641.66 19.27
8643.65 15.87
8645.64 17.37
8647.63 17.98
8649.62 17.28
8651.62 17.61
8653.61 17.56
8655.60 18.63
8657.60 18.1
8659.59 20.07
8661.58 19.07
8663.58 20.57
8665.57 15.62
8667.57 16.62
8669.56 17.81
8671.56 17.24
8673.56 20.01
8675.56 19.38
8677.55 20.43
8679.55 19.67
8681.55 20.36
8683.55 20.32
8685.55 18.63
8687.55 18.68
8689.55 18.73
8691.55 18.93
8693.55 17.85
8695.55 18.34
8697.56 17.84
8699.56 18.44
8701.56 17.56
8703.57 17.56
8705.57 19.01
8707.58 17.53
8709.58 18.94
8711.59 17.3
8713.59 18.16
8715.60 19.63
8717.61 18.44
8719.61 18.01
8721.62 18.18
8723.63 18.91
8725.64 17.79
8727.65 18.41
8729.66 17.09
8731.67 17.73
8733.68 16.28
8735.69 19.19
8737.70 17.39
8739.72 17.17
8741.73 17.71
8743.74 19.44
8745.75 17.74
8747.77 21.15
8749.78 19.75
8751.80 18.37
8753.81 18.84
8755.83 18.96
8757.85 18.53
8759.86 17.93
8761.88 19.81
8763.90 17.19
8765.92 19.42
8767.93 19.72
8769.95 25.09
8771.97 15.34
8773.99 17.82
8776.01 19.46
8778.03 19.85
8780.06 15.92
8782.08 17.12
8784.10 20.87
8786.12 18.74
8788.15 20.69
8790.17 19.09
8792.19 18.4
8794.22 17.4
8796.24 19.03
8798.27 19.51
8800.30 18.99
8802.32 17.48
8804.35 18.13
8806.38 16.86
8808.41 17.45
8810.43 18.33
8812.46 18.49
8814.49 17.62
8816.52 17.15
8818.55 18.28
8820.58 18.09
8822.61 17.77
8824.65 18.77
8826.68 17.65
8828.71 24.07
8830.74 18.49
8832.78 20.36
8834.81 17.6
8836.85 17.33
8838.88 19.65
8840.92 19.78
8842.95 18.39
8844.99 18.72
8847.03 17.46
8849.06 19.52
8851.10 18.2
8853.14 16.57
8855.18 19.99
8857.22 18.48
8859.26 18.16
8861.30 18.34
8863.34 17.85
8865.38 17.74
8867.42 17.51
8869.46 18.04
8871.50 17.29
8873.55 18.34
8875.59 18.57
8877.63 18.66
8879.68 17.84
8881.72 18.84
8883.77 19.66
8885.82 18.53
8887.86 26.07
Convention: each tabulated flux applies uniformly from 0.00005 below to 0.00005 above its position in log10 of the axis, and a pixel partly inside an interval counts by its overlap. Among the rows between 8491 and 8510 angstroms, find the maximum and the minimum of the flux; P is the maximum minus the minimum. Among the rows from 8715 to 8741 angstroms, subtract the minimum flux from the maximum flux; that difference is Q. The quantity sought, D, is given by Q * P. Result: 10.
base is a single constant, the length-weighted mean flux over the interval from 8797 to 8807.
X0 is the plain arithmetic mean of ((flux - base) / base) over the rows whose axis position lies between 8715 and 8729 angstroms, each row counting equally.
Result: 0.0124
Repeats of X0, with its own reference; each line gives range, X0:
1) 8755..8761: 0.0120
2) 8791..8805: 0.0091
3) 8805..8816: -0.0276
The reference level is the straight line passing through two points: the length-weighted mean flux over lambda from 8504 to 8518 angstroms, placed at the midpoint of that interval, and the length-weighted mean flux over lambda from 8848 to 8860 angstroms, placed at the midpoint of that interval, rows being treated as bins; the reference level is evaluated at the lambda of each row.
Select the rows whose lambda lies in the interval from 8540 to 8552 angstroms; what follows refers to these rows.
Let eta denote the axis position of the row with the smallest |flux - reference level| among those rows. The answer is 8542.74 angstroms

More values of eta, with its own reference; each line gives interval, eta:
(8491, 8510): 8505.45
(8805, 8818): 8812.46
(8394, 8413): 8410.02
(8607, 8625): 8621.79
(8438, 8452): 8441.07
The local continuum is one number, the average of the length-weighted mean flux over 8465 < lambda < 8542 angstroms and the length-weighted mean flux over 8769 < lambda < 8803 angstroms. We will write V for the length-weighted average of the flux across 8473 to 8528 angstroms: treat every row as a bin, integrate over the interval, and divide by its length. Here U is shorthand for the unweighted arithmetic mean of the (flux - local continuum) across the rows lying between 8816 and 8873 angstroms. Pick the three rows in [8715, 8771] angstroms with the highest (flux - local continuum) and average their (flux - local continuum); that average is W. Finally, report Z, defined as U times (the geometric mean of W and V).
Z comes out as -1.2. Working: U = -0.15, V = 18.6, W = 3.39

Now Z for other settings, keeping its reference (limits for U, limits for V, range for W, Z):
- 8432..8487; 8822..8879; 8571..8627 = -2.0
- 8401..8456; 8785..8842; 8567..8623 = 0.6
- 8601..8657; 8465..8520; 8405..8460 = -1.1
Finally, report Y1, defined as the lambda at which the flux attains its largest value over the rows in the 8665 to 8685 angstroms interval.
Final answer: 8677.55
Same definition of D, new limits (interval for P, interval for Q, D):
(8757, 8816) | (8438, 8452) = 33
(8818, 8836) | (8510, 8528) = 19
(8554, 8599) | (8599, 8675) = 29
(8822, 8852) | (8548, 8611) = 47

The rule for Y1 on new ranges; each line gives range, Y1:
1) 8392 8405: 8400.35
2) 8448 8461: 8454.68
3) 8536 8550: 8544.71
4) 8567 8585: 8582.17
